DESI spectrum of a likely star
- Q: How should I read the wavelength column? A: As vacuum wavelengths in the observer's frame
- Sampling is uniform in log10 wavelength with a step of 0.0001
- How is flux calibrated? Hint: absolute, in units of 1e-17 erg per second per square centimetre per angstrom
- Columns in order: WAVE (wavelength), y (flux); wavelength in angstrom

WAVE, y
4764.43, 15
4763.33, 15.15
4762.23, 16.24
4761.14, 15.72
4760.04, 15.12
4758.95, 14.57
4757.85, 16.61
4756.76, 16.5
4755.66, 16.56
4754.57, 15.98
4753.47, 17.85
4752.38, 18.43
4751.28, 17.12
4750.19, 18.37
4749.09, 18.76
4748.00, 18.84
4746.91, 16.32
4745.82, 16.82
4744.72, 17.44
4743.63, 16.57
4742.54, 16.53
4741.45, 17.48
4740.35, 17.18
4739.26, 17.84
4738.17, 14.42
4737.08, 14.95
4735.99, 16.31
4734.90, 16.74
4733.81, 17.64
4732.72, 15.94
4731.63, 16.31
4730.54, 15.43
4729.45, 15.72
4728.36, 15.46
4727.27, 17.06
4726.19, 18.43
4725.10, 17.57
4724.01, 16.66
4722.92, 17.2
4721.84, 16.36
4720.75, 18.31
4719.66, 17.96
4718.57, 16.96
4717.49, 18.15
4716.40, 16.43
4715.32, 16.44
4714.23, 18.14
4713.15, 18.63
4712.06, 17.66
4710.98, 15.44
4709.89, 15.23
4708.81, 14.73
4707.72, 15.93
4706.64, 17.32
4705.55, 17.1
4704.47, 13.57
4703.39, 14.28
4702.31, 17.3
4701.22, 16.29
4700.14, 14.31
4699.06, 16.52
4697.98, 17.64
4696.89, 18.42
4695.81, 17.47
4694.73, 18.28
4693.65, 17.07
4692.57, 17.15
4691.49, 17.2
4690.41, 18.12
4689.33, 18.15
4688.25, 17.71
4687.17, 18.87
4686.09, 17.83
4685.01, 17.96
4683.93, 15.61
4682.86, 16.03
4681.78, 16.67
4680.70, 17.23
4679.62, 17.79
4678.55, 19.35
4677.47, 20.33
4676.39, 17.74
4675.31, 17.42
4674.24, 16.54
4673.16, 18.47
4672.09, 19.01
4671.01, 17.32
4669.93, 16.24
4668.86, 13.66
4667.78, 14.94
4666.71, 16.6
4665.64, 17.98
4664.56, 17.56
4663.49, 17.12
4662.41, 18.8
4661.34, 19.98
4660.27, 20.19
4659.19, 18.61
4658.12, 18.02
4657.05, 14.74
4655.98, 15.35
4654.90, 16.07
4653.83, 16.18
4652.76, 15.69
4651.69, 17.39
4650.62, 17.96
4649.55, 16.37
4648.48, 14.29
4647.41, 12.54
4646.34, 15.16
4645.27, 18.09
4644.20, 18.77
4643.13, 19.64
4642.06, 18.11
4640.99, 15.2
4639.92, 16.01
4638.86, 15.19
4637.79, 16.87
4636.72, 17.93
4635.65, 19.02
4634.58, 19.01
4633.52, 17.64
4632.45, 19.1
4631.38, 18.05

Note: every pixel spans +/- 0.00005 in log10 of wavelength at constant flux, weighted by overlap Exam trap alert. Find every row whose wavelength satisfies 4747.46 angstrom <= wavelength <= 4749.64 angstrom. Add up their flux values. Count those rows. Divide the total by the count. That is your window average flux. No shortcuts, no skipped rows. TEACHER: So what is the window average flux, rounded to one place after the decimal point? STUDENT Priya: 18.8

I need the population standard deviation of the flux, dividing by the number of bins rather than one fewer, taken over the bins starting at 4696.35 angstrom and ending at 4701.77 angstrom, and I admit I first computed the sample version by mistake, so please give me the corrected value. 1.40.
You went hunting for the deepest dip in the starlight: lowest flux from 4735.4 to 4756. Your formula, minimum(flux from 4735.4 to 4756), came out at 14.42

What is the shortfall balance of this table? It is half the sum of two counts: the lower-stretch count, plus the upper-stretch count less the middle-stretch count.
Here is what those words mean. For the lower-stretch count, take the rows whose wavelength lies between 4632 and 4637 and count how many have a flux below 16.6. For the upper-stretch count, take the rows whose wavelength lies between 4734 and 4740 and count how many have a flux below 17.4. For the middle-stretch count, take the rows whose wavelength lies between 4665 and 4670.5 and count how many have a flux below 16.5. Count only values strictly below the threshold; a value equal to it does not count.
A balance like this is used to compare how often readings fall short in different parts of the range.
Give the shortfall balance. 0.5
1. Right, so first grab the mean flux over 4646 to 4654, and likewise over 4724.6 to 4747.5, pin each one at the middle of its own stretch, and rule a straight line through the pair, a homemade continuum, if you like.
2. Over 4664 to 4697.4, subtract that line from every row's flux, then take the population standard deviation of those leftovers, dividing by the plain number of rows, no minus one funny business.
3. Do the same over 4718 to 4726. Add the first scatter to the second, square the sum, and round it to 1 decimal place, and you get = 3.7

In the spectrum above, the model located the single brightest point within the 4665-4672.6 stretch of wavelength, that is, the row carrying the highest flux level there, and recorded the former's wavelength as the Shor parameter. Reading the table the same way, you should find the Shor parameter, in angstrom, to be 4672.09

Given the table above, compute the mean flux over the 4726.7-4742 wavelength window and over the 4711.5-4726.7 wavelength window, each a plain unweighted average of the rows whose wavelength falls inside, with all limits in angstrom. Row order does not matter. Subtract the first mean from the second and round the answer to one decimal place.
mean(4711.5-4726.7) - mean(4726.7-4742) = 1.2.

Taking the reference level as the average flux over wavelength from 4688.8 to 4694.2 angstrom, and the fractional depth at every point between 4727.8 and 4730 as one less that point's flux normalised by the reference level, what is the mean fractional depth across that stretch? 0.11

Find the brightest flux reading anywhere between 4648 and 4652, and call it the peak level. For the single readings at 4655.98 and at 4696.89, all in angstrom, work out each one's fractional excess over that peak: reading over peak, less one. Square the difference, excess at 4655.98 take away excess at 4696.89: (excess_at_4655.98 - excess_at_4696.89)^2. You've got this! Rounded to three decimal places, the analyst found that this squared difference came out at 0.029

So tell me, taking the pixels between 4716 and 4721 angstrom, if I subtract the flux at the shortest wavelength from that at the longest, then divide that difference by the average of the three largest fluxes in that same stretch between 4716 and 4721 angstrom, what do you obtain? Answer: 0.10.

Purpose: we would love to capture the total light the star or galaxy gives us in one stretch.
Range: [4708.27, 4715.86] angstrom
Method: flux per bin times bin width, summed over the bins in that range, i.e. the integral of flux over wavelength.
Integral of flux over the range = 126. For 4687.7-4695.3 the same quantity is 134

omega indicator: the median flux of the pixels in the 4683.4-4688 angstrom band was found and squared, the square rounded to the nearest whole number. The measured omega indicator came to 320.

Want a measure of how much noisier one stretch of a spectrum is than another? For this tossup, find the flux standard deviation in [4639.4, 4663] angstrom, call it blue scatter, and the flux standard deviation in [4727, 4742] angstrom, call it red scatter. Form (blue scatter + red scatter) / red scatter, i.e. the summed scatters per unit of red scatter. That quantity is 2.9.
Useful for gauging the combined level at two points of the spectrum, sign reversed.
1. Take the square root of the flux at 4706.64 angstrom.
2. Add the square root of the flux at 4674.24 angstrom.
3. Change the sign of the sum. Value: -8.23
